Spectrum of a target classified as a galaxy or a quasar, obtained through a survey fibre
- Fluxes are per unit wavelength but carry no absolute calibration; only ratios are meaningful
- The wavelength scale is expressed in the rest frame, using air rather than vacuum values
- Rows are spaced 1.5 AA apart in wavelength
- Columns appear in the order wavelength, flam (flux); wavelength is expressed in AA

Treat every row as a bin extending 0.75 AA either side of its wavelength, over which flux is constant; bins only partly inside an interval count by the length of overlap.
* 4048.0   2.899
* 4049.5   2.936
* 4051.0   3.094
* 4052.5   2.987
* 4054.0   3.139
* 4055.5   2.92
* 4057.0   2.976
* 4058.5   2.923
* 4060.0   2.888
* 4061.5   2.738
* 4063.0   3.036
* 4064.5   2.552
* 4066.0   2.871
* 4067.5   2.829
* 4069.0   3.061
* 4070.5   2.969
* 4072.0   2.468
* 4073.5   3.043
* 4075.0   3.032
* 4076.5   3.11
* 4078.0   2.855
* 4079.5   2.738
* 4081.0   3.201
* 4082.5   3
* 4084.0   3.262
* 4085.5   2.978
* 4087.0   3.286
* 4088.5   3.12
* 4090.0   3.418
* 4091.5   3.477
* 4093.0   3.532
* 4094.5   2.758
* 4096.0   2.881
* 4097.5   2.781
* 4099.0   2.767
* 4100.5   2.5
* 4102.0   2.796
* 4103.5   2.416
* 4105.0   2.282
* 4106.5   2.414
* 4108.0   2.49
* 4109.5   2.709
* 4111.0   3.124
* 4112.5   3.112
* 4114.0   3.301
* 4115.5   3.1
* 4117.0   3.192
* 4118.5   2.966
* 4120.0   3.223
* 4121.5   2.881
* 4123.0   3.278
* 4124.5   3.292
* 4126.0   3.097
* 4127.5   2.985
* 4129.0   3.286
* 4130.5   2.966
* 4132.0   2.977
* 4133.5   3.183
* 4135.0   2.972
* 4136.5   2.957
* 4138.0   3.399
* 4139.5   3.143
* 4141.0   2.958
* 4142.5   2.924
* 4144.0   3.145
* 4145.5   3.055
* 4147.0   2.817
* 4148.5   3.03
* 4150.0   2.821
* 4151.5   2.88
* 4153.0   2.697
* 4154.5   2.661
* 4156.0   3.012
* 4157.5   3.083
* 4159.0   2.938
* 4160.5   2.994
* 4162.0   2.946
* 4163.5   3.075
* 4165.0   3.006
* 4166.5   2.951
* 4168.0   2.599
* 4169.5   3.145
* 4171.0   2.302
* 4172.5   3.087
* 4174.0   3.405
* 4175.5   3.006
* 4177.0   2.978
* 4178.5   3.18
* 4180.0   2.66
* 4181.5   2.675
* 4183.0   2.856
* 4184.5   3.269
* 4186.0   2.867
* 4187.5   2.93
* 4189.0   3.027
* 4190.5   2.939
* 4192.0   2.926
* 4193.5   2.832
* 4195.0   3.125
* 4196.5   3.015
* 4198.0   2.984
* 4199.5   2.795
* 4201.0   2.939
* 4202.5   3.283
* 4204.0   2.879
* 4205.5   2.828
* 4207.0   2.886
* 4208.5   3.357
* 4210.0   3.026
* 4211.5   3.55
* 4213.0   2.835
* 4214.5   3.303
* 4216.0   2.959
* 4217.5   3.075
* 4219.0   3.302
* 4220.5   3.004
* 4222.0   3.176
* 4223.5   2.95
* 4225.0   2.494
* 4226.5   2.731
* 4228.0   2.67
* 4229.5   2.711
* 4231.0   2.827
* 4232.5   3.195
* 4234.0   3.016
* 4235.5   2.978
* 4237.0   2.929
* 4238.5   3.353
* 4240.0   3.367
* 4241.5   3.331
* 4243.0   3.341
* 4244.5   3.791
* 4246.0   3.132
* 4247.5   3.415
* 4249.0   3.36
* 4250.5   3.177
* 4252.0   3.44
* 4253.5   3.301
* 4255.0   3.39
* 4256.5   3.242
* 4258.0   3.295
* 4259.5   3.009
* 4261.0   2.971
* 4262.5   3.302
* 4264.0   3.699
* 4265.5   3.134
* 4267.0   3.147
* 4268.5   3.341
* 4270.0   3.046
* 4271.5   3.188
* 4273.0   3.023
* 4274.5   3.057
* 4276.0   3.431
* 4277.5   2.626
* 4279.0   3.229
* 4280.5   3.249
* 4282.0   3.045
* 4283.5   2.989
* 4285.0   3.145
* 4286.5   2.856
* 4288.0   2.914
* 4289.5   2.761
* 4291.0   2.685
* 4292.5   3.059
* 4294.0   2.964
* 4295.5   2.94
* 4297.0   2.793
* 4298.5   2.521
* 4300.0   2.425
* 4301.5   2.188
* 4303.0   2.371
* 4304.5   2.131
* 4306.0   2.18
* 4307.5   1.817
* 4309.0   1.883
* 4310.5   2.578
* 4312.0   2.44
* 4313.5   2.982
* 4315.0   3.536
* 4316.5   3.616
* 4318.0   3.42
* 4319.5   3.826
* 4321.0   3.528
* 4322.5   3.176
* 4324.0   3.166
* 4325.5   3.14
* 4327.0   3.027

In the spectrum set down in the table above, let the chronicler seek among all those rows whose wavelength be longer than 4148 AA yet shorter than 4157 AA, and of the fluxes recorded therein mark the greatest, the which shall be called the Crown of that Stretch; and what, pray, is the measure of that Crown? 3.03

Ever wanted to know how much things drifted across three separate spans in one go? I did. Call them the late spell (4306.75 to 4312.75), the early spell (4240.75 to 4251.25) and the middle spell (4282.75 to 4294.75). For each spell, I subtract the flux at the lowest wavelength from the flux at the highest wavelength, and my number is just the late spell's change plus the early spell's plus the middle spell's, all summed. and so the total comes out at 0.44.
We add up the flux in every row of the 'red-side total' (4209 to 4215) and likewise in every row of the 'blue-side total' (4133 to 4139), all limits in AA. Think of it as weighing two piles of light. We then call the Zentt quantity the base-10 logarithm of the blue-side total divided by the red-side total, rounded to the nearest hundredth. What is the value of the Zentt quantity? -0.01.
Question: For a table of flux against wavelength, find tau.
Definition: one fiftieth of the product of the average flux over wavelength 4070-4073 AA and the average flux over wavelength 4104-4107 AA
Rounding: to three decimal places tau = 0.128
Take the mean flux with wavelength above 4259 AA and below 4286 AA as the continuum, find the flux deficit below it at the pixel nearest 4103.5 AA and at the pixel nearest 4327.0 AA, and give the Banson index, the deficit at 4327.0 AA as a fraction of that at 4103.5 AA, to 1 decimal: 0.2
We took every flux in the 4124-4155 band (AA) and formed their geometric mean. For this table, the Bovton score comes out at 3.01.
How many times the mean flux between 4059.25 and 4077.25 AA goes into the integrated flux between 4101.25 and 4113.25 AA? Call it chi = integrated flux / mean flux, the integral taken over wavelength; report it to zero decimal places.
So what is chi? 11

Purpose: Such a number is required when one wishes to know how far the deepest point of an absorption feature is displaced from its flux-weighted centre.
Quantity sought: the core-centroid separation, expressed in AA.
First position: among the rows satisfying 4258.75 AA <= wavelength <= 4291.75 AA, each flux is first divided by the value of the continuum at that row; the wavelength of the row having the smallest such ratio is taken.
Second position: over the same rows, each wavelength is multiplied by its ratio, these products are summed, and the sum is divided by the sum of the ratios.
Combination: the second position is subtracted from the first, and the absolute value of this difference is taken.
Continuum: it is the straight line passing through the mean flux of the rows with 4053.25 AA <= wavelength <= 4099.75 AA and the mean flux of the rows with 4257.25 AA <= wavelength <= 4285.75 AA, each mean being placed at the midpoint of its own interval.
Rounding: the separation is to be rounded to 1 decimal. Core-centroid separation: 2.6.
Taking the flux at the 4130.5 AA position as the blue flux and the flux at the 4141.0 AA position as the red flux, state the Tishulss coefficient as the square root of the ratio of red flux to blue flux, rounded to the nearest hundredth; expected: 1.00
